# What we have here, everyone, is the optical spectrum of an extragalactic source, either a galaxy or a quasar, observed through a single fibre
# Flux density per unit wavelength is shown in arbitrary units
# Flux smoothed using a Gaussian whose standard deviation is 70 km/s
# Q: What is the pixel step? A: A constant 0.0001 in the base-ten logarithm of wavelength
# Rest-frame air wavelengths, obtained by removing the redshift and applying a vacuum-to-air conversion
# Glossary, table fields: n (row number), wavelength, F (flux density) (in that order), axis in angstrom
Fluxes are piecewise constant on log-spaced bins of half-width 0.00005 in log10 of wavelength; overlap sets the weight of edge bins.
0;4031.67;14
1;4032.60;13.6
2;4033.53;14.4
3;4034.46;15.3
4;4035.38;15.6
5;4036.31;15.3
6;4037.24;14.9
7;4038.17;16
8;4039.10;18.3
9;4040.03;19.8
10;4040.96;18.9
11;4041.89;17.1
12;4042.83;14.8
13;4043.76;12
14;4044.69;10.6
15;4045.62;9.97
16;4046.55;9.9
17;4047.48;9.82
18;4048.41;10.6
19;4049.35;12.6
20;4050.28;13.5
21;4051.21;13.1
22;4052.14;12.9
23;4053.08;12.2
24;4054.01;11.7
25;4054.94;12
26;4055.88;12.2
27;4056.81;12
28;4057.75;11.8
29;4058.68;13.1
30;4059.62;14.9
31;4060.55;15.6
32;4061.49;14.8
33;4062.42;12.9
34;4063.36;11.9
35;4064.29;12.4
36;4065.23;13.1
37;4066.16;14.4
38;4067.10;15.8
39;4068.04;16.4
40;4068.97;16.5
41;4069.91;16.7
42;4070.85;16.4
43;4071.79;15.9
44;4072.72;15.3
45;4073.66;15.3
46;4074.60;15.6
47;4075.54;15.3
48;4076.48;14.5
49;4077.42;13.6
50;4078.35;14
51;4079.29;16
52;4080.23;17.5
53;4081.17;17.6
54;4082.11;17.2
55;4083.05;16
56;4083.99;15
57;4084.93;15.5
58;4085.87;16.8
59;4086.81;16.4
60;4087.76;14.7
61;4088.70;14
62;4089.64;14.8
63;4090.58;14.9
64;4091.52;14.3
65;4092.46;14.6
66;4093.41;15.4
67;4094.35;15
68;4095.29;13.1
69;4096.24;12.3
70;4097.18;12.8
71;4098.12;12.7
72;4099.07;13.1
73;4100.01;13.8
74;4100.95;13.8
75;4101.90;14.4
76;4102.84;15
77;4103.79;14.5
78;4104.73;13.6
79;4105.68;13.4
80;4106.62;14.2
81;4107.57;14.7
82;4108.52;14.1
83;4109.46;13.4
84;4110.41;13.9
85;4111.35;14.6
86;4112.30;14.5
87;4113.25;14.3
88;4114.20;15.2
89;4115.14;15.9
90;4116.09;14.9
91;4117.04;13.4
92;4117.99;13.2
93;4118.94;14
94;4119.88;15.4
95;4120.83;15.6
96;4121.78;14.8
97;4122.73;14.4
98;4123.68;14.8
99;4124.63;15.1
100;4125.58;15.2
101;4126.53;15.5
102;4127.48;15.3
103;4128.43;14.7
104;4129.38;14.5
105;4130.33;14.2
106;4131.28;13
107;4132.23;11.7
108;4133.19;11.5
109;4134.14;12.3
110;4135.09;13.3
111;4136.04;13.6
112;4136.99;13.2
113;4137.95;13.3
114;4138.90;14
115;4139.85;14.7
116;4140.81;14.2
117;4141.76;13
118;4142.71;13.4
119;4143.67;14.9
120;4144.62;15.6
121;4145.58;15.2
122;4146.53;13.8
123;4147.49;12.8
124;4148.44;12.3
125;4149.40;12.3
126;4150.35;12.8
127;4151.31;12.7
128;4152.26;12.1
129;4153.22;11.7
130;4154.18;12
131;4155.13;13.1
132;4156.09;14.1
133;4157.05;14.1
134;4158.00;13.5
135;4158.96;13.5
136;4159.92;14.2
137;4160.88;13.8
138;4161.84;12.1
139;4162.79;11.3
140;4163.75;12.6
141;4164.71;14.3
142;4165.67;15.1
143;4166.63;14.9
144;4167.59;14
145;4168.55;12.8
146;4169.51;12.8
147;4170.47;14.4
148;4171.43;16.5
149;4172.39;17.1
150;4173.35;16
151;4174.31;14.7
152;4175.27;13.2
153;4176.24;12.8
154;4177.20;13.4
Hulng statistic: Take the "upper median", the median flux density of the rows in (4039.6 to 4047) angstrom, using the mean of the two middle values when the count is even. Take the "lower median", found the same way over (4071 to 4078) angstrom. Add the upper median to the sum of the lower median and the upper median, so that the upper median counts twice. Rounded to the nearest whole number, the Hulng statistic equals 42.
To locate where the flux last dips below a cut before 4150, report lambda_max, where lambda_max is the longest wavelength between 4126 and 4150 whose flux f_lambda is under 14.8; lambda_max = 4149.40 angstrom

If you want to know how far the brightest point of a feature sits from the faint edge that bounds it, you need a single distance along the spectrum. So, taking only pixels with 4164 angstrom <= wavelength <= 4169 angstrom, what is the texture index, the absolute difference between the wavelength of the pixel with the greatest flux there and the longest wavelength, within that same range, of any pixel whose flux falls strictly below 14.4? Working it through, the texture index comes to 2.9 angstrom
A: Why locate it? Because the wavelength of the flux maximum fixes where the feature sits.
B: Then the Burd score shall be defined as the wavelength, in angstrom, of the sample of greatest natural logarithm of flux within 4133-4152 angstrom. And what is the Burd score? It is 4144.62 angstrom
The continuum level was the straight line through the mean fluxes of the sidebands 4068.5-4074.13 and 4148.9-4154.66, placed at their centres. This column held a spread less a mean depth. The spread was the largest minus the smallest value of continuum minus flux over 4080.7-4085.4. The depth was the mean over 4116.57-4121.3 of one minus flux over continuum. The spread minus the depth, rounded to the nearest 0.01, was 2.51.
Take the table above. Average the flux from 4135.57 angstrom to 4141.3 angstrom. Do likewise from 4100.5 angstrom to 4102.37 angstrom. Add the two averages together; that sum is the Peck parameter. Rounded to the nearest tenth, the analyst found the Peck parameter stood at 27.9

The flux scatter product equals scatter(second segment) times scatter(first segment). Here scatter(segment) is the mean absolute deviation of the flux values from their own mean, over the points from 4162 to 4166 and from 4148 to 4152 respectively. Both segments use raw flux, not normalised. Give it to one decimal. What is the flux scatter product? 0.3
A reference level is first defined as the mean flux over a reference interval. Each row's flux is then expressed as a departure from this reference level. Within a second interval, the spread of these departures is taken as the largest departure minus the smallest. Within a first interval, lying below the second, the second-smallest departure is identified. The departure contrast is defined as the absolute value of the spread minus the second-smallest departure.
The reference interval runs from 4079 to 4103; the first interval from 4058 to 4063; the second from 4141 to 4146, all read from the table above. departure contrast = 4.4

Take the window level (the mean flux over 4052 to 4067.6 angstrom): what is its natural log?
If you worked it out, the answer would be 2.58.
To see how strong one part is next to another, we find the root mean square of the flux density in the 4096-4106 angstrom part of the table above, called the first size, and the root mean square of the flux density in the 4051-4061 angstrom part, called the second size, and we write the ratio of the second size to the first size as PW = 0.95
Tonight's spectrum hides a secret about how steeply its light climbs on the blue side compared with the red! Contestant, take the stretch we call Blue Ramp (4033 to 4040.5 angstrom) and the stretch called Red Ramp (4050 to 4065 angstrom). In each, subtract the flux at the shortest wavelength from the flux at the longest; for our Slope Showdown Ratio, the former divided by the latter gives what -4.9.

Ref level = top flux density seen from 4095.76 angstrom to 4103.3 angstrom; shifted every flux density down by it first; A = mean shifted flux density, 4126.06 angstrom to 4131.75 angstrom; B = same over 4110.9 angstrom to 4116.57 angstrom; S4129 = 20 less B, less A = 21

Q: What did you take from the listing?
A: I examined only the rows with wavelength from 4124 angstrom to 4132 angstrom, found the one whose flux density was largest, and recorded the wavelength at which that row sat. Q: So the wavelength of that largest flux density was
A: 4126.53 angstrom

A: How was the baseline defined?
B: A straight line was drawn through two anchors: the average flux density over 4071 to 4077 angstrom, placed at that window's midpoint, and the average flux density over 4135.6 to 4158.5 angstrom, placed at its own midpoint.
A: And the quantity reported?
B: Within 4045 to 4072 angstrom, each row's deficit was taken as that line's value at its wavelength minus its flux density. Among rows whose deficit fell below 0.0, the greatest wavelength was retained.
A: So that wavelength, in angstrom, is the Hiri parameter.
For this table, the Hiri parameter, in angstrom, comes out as 4071.79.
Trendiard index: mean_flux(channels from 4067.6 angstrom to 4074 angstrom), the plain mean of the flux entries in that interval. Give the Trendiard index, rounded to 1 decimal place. 16.1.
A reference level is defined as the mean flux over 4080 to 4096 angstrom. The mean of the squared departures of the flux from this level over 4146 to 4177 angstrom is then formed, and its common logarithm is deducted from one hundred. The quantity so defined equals 99.3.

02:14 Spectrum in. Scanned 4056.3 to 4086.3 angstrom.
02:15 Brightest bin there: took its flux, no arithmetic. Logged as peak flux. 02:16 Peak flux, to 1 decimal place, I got 17.6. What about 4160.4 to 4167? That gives 15.1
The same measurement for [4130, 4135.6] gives 14.2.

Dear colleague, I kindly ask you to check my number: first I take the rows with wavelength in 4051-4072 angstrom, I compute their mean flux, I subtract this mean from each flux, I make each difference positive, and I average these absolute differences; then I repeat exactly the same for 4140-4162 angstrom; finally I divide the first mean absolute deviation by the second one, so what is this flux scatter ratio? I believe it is 1.9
